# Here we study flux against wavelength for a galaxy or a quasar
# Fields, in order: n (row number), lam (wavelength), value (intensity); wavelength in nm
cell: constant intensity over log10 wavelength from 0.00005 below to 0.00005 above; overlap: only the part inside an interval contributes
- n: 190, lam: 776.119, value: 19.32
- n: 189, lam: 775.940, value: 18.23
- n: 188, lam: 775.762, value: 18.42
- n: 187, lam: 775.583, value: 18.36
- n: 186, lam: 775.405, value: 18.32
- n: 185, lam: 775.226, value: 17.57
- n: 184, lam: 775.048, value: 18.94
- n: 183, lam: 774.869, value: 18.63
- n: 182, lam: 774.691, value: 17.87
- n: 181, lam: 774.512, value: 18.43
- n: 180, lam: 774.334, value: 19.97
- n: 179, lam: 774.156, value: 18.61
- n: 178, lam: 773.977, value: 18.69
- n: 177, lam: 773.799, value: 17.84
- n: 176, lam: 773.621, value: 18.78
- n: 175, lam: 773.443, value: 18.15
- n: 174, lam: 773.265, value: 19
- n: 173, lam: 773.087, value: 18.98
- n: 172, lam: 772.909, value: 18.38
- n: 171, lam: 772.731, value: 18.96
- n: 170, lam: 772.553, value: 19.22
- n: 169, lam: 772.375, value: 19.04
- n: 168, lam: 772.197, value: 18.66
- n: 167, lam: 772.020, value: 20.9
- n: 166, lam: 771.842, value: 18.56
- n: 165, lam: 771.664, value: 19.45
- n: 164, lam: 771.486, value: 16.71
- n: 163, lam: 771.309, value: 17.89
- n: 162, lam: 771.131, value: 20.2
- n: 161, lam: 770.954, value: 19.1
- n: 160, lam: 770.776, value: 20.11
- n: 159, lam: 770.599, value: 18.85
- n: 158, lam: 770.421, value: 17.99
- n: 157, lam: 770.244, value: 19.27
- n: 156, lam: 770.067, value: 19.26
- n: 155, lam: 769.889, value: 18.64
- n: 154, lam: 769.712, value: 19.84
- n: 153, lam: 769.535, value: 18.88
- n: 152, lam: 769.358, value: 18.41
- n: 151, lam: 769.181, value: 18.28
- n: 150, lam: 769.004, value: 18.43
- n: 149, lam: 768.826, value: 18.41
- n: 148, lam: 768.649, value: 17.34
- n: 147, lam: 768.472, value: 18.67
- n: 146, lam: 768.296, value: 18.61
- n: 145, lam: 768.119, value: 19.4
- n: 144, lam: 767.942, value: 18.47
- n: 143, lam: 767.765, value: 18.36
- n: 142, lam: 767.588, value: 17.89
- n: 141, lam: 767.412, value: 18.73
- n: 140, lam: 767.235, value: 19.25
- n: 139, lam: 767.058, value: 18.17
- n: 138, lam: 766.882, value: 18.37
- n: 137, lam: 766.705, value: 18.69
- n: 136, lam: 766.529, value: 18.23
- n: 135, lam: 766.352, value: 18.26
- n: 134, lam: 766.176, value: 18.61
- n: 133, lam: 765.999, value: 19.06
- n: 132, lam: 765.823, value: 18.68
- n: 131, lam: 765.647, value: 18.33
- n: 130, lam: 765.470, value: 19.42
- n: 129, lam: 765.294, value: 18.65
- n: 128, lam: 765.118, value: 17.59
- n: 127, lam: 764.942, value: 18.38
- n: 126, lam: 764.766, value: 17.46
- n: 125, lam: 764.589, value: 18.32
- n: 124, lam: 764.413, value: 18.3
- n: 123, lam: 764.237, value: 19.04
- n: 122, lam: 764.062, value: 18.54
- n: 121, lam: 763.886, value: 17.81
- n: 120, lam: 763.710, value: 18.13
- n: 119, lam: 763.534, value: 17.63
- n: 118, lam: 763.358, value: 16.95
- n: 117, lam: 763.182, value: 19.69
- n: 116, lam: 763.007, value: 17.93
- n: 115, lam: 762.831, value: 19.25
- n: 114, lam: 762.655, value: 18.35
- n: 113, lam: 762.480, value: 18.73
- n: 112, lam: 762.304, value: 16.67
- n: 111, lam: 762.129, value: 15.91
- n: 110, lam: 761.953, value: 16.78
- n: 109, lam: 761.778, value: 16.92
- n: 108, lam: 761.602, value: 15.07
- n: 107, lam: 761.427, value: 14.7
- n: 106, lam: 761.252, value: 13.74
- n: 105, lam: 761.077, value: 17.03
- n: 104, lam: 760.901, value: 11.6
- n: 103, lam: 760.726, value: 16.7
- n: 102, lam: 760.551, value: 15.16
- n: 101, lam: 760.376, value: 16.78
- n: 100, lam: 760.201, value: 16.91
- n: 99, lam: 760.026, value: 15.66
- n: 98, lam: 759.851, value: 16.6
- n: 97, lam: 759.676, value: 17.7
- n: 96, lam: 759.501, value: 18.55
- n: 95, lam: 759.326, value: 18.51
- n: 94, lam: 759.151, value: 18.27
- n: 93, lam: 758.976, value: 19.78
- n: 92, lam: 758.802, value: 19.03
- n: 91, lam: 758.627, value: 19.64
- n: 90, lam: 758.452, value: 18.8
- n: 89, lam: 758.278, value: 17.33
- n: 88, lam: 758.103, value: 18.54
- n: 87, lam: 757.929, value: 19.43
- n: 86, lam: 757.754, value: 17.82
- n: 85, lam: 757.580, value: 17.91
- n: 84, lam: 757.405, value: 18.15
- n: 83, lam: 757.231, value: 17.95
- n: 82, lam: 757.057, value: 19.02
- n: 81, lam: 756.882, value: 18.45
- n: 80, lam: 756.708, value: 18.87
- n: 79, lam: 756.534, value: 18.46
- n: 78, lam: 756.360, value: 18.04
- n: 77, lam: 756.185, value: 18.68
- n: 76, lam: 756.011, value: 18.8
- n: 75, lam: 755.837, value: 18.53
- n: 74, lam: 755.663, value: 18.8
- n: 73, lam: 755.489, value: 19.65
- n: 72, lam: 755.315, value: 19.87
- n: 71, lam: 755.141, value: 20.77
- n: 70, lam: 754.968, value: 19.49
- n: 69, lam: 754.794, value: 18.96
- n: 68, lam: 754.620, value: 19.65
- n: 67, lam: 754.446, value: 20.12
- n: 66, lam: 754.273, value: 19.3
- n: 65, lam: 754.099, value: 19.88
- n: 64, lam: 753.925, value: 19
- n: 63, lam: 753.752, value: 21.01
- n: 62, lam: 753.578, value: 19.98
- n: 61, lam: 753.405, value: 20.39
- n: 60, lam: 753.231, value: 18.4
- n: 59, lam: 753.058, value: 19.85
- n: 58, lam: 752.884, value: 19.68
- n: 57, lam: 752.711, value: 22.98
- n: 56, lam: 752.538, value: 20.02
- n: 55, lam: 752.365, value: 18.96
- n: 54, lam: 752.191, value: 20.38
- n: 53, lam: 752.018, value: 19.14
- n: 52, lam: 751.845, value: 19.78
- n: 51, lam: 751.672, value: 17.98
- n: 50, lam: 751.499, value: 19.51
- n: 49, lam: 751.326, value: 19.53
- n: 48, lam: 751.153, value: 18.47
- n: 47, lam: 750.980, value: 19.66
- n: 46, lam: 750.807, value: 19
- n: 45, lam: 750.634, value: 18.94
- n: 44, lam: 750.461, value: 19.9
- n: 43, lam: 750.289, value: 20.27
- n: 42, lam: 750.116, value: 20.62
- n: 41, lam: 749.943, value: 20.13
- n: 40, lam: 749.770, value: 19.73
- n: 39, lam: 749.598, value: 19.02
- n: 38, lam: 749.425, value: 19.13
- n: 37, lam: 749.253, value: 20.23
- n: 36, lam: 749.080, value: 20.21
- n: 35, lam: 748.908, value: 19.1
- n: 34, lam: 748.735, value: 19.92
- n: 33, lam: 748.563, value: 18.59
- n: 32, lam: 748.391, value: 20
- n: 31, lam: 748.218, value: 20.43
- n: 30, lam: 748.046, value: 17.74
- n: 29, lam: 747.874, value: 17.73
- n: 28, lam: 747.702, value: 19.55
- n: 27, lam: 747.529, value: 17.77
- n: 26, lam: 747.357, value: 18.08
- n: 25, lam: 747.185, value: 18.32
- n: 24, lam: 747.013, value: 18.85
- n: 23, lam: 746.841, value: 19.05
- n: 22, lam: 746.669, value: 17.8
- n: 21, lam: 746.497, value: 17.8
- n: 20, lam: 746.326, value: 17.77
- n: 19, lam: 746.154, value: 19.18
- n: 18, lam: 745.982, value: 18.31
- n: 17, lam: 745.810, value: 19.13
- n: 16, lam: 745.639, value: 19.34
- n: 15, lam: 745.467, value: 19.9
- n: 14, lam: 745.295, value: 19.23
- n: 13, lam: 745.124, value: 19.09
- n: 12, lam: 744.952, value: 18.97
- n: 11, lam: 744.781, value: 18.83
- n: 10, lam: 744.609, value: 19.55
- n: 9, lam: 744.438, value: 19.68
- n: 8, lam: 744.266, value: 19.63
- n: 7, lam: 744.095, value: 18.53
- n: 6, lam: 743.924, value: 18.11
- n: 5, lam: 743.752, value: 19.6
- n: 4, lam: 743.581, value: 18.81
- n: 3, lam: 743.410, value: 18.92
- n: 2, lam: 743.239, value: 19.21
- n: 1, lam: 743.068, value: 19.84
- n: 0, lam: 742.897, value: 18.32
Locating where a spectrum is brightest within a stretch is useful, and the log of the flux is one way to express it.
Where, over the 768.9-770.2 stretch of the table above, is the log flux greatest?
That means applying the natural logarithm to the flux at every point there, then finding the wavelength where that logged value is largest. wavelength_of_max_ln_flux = 769.712 nm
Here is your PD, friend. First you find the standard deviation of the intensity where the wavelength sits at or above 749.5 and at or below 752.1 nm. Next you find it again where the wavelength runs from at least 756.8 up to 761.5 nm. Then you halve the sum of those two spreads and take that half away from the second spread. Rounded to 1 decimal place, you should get 0.6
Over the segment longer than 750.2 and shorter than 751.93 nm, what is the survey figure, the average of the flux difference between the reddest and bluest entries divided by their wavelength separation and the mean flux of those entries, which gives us 9.5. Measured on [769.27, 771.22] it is 10.1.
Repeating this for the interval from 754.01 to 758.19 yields 9.3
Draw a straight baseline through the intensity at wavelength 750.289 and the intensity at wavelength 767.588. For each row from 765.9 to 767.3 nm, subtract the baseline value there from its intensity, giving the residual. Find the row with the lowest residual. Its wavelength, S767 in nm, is 766.529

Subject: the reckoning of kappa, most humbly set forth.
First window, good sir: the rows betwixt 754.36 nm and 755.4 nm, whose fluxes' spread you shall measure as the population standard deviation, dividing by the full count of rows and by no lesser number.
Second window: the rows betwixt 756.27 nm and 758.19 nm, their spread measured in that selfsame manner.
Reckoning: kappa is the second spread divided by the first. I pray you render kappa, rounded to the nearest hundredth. 0.88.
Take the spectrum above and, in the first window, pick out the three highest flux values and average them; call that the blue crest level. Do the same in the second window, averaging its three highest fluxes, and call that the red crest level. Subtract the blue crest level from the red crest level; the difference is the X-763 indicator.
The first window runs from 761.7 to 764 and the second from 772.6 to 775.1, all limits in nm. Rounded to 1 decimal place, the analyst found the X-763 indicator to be 0.1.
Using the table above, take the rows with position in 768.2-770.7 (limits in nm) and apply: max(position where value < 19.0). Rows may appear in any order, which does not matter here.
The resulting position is 770.599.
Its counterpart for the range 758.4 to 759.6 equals 759.501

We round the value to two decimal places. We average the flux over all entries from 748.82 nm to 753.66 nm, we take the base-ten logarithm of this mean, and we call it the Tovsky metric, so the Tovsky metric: 1.29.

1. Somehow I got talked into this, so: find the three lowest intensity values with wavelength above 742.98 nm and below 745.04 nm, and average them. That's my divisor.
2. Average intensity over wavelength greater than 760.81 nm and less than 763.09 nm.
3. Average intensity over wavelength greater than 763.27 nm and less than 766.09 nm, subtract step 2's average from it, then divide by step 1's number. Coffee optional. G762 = 0.10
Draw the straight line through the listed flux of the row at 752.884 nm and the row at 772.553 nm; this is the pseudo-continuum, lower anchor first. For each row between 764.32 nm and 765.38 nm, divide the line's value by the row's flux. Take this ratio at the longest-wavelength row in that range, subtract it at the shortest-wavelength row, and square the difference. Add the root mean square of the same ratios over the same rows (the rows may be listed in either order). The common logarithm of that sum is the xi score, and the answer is 0.030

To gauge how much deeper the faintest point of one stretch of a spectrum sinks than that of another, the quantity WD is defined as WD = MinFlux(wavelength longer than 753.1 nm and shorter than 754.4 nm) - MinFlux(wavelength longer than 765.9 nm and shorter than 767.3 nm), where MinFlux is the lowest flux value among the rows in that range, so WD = 0.2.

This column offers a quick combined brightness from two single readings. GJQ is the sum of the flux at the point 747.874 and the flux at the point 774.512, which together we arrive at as 36.2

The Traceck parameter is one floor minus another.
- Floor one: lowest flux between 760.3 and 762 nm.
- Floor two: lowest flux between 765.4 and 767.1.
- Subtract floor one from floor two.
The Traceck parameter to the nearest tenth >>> 6.6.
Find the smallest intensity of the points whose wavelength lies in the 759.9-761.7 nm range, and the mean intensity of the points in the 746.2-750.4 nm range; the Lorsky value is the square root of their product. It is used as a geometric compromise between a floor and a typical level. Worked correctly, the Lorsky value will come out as 14.9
